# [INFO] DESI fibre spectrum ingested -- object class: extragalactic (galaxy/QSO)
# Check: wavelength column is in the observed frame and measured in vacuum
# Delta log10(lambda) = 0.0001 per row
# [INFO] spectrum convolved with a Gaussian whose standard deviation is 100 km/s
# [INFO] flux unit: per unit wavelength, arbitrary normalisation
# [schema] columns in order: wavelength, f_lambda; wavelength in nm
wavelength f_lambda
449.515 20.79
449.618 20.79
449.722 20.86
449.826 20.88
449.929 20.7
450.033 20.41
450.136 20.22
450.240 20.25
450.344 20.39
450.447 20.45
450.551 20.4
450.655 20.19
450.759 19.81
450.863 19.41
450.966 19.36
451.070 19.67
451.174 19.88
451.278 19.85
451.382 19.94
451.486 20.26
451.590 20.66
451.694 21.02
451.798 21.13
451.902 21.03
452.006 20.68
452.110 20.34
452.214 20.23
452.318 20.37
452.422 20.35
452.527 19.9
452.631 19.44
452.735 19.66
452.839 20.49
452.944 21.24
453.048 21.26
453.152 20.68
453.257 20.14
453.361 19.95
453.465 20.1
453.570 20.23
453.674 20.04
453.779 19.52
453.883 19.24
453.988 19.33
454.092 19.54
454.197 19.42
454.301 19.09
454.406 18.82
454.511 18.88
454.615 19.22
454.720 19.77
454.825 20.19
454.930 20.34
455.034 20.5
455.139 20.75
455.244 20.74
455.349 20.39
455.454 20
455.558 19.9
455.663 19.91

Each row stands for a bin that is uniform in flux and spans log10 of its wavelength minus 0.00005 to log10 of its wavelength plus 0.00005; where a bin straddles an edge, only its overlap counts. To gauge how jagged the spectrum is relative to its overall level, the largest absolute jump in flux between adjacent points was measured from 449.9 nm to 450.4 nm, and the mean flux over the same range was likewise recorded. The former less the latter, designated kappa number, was -20.1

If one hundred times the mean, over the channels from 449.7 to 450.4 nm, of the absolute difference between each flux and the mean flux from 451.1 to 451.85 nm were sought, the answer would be 23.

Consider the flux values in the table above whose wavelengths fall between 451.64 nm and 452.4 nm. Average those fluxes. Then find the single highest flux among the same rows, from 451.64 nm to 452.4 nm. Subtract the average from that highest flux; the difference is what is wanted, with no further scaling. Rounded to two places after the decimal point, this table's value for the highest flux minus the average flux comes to 0.44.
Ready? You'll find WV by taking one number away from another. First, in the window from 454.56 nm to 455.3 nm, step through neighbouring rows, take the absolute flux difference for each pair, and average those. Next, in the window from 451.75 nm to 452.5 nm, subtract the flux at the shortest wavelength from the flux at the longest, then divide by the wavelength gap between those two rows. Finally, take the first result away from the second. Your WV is -1.5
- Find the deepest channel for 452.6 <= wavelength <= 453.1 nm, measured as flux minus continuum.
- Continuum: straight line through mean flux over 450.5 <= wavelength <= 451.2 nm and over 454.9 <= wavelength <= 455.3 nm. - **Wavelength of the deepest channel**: 452.631 nm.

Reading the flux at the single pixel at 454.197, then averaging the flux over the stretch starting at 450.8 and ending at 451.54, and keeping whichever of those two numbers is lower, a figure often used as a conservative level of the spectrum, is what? 19.42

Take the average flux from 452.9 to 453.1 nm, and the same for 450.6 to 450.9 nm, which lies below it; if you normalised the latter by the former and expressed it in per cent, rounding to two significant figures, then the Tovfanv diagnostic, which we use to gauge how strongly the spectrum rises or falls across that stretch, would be 93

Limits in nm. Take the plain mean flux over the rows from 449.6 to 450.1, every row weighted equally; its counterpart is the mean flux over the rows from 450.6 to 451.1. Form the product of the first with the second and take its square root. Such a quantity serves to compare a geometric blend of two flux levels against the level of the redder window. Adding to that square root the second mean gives 39.9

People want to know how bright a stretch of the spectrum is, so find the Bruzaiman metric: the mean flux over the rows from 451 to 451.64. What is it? 20.0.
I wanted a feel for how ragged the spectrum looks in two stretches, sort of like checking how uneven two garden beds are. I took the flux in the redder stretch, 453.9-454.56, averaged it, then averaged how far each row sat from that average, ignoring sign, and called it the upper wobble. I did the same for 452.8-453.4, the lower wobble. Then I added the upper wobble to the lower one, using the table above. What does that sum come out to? 0.68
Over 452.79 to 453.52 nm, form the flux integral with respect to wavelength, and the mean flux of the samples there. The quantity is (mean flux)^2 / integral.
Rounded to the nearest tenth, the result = 28.1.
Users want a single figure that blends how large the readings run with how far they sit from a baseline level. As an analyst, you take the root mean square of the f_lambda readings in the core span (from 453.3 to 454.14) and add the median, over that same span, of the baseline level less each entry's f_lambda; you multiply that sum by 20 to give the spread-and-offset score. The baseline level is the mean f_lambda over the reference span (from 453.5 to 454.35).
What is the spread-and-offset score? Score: 391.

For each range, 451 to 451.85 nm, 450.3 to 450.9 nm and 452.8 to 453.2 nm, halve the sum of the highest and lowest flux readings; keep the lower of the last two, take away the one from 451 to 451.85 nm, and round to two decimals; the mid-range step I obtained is -0.47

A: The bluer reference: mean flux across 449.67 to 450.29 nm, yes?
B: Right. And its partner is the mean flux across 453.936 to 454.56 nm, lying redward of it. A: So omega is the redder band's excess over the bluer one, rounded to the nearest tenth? -1.4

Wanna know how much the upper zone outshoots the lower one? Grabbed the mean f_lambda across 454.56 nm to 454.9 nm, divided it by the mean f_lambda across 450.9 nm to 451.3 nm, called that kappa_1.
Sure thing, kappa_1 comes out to 1.00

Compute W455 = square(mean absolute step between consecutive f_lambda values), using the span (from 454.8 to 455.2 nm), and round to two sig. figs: 0.035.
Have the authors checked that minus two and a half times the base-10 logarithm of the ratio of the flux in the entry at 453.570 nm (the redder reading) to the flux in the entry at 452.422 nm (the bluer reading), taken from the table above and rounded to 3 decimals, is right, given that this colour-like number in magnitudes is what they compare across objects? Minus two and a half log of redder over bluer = 0.006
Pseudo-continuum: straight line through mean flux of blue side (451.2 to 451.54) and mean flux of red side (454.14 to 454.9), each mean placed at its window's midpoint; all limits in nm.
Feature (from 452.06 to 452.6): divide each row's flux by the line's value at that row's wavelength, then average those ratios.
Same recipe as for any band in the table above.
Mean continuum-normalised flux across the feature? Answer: 1.02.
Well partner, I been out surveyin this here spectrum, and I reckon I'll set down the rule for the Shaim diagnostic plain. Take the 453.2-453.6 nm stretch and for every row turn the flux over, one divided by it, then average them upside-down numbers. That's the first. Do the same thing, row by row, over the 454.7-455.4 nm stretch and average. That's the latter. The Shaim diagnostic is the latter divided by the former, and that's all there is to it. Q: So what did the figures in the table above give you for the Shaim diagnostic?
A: 0.99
